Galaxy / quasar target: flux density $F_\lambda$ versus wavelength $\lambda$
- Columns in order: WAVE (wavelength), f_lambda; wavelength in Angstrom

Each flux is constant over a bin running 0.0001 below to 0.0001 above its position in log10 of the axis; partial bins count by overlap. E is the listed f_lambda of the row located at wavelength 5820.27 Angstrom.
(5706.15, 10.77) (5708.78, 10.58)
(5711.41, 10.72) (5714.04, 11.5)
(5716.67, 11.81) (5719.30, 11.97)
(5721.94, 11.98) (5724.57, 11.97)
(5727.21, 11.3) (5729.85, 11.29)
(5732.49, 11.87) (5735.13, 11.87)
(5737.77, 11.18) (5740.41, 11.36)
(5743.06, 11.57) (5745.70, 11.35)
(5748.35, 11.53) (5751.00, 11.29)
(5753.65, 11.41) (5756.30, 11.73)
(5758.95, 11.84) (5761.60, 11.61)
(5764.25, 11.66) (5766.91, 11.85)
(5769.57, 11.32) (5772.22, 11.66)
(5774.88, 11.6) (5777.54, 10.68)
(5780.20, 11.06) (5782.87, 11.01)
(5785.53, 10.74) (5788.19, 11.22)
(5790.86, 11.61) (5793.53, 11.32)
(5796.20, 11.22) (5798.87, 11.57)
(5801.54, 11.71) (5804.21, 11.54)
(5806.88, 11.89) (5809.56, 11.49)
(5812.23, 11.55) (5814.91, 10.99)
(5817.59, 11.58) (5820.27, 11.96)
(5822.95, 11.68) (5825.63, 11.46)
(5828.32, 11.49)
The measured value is 11.96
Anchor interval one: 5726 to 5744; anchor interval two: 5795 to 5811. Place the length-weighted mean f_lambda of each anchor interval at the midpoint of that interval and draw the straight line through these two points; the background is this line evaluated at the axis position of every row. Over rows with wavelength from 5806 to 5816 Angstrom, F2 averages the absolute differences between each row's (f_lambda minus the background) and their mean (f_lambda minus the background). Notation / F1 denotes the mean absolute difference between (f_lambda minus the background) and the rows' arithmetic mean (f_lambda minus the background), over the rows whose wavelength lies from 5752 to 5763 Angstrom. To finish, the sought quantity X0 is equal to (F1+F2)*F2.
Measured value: 0.095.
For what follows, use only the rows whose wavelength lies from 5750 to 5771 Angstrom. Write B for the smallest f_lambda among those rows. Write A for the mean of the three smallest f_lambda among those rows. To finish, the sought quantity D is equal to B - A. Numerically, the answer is -0.05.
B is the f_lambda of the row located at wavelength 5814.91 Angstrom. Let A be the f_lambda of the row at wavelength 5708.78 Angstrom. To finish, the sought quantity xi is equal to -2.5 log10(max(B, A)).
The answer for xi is -2.60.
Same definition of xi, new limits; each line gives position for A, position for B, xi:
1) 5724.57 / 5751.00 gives -2.70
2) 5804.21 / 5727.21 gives -2.66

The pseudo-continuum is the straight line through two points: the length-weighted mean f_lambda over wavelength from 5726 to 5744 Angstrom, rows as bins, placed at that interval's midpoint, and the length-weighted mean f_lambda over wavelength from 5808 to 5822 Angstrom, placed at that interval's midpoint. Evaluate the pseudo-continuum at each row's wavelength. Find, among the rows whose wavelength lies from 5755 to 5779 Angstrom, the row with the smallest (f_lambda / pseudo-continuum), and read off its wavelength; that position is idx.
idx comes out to 5777.54 Angstrom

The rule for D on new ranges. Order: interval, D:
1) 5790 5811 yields -0.12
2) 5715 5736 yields -0.18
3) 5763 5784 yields -0.24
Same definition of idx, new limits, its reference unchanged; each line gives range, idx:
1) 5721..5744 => 5737.77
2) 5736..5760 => 5737.77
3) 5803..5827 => 5814.91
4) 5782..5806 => 5785.53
